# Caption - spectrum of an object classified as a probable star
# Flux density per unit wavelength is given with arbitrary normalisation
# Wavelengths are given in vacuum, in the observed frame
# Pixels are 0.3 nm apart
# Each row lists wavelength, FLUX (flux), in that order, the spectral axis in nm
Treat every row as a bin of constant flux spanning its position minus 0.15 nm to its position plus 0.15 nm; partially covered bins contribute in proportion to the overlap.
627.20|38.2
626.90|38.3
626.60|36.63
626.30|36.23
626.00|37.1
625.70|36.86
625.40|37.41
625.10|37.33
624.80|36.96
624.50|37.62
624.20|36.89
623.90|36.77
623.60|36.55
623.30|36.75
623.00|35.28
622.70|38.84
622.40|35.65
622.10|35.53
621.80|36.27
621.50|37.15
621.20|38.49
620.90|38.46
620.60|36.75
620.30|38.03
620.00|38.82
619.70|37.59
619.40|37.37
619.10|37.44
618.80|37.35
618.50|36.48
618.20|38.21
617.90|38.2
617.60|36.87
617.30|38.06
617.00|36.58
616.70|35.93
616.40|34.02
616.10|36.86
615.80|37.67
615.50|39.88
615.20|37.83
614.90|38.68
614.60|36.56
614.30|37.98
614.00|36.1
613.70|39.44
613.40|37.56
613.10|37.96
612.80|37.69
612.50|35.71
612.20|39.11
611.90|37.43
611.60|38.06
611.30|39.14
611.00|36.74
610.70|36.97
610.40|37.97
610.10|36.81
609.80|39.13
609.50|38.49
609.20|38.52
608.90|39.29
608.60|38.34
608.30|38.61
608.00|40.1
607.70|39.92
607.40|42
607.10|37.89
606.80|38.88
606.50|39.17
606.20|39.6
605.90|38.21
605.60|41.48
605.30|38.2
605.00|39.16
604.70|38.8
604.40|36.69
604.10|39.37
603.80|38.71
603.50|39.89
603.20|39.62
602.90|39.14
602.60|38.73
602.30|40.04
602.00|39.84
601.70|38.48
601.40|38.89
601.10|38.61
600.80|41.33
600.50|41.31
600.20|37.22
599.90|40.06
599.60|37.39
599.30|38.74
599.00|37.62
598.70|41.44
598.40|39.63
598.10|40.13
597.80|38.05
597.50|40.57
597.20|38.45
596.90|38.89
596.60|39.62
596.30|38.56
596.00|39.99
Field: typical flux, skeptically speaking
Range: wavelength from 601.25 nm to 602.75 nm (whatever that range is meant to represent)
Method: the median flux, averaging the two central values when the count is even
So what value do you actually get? 38.9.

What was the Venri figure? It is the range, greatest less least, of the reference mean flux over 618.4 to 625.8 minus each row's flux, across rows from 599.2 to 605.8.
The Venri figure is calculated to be 4.8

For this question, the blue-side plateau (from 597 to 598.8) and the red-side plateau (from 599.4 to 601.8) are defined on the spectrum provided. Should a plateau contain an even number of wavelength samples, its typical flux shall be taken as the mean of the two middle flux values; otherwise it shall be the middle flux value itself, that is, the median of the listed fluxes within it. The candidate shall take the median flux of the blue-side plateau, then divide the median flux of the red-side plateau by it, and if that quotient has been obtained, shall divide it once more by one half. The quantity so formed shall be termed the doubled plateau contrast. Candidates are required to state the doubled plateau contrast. 1.94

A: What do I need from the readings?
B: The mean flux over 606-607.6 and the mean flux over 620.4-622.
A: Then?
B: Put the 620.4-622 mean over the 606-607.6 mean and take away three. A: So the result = -2.05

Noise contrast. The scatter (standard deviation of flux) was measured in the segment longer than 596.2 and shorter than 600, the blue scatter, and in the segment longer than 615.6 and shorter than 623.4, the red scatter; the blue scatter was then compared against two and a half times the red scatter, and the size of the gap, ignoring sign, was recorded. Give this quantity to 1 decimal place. 1.8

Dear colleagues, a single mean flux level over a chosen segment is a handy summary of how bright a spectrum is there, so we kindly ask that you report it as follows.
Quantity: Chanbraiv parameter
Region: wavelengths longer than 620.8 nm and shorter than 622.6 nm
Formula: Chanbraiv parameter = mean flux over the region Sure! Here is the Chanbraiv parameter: 36.9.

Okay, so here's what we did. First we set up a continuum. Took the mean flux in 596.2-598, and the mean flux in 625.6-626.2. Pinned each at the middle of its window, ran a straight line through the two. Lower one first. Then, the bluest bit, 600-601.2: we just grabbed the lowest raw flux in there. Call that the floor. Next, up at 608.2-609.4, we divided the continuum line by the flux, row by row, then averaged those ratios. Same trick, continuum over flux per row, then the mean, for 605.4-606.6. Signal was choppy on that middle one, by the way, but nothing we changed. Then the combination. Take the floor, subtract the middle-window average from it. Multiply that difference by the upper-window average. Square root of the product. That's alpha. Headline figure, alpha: 5.98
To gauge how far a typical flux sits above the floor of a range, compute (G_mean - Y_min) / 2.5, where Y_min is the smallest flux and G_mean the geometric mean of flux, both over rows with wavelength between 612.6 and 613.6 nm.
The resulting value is 0.1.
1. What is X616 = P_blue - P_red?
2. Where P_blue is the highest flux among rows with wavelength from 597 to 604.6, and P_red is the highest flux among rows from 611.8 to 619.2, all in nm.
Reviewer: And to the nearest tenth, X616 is 1.6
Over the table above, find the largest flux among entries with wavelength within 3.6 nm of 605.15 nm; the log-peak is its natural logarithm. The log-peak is 3.74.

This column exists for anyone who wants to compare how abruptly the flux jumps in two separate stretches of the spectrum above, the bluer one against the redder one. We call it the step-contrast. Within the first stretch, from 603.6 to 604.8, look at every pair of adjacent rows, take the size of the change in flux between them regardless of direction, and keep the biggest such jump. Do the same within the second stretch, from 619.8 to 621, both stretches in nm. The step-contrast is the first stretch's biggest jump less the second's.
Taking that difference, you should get 0.97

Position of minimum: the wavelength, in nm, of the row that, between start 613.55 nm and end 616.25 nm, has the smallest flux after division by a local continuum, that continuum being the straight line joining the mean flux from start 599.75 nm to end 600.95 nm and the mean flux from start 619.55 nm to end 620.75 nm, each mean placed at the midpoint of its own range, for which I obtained 614.00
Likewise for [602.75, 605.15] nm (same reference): 604.40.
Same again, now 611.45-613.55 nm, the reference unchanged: 612.50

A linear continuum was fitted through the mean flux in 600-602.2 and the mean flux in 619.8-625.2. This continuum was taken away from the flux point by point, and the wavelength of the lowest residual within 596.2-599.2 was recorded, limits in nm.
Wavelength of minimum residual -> 599.00 nm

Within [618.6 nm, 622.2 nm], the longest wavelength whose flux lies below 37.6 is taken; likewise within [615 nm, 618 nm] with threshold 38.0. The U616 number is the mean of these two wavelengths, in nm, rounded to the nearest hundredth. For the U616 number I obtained 619.85 nm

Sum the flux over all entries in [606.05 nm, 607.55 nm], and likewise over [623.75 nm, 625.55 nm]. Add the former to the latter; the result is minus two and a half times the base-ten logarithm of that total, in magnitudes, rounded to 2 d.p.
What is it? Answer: -6.56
